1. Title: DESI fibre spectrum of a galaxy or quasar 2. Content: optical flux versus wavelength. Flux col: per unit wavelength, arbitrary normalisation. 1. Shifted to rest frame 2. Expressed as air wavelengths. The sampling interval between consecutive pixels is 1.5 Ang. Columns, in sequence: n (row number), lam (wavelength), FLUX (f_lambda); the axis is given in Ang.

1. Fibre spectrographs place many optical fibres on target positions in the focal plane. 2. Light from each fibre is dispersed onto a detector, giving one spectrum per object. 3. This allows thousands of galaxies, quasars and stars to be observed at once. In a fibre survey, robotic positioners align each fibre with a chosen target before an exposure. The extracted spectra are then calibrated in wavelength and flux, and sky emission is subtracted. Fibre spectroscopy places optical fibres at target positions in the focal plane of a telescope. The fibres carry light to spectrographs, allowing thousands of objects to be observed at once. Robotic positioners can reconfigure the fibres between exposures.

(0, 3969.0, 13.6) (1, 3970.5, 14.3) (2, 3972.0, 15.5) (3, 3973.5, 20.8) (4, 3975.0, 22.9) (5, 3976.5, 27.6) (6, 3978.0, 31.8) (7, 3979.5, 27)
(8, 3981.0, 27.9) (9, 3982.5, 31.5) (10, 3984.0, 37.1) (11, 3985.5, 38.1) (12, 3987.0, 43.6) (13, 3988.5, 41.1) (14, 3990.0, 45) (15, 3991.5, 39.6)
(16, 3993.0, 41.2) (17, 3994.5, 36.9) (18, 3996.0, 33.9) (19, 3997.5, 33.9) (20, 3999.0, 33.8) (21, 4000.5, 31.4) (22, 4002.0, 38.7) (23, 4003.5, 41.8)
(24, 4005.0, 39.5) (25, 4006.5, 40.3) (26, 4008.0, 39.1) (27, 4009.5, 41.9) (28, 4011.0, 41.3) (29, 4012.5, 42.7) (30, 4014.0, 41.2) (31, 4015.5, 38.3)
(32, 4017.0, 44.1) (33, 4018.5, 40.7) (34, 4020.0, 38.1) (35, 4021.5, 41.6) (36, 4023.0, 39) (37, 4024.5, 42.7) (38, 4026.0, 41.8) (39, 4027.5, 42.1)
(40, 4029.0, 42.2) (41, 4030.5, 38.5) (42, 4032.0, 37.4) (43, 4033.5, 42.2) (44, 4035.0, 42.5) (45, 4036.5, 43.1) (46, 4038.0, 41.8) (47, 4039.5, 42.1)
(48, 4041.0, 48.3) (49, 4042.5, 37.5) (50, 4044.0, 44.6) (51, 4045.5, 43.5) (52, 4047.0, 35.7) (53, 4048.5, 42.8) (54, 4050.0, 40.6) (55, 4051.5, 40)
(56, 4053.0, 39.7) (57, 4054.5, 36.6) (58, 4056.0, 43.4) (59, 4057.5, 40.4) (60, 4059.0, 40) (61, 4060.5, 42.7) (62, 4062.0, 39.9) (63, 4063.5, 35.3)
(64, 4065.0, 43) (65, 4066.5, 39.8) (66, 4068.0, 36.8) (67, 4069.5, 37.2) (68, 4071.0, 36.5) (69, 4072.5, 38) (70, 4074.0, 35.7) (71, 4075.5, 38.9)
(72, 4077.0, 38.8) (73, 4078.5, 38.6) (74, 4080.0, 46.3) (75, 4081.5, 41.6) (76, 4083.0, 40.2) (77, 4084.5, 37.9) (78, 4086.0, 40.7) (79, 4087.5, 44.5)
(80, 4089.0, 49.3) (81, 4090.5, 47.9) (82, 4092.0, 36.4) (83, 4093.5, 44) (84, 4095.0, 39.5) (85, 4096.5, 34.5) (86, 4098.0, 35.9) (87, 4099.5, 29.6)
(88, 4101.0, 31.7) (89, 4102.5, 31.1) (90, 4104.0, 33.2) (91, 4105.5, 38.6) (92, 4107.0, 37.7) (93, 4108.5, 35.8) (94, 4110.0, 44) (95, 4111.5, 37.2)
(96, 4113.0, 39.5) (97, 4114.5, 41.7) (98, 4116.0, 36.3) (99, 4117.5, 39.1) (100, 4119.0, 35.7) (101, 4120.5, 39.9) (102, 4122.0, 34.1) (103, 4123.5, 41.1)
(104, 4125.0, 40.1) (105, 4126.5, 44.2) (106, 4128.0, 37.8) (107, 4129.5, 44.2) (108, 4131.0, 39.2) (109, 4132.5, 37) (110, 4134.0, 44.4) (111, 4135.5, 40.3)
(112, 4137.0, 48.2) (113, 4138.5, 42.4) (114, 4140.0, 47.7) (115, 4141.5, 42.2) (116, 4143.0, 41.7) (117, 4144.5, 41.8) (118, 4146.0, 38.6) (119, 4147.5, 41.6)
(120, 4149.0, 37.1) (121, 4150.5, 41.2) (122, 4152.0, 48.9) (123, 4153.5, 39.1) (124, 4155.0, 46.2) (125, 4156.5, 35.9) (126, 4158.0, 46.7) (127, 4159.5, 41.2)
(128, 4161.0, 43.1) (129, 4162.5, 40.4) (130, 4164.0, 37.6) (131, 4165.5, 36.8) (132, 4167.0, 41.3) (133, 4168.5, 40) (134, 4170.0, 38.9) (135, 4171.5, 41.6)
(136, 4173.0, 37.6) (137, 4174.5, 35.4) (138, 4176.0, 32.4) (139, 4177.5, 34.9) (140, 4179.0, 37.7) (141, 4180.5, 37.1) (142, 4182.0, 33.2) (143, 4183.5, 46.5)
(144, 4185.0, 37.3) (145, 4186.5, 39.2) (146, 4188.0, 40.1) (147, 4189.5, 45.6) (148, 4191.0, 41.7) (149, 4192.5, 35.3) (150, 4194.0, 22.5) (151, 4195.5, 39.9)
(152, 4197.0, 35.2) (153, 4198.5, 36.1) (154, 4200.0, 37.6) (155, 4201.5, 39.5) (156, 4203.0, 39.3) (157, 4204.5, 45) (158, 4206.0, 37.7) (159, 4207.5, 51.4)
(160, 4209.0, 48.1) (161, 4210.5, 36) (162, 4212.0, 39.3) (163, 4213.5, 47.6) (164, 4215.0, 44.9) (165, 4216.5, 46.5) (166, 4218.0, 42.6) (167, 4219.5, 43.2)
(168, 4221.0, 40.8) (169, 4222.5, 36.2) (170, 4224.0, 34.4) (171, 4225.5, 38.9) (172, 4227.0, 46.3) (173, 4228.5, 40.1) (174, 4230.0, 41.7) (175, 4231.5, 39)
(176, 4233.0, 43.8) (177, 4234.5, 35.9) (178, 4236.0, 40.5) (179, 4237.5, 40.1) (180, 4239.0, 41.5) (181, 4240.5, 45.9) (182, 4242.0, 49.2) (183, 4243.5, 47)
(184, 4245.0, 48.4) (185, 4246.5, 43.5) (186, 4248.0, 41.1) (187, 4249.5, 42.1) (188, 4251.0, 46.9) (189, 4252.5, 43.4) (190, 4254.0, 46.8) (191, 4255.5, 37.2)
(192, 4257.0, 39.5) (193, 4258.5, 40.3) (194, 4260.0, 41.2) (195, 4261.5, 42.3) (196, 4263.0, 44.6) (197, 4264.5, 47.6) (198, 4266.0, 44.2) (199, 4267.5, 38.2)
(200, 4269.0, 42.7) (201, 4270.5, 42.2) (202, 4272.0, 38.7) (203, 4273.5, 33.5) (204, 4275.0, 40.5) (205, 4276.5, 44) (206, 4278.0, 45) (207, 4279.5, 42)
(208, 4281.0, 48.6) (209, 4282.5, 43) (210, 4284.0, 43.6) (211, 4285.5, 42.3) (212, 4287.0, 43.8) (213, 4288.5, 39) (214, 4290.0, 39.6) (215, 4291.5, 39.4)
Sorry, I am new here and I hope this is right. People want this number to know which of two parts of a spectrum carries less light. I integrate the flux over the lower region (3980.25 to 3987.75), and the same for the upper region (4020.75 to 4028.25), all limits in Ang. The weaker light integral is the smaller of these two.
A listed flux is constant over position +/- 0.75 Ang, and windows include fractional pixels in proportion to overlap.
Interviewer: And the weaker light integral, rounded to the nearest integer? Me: 267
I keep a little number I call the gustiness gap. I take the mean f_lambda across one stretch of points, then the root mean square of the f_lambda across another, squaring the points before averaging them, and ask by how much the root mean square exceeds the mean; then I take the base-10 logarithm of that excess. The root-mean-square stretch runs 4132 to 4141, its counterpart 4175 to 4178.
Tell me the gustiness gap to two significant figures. 0.99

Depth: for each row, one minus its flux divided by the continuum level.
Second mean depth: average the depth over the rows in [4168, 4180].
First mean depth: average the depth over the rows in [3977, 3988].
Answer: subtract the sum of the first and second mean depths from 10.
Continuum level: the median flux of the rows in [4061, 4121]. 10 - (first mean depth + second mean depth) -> 9.8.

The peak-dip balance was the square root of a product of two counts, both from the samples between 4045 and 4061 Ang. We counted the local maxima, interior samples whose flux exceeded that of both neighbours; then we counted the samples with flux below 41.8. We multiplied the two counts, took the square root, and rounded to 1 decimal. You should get 3.7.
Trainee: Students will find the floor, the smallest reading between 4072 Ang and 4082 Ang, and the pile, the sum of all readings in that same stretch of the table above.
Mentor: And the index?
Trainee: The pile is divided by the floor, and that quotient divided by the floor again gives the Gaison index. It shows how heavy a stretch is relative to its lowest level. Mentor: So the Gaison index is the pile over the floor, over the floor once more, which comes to 0.2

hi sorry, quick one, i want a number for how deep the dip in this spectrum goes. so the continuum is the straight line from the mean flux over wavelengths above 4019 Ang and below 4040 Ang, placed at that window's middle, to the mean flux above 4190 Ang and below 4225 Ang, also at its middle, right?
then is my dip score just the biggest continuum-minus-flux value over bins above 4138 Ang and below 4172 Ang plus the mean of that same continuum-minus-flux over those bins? 3.4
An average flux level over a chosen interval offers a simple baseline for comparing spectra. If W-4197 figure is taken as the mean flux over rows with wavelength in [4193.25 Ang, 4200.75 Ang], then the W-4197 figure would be 34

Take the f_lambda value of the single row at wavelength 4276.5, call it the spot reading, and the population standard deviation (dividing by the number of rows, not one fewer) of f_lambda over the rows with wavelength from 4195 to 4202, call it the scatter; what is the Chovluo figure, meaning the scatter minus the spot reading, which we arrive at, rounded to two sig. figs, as -42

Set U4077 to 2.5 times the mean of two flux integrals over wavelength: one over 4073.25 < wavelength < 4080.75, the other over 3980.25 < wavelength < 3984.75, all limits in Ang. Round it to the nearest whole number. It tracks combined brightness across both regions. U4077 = 553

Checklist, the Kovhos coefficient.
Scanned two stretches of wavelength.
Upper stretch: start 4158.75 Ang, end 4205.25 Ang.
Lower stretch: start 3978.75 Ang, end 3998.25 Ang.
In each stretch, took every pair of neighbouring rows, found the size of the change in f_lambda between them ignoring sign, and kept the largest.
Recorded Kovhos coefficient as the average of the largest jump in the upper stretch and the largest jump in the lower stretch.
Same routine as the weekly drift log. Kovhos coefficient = 11.5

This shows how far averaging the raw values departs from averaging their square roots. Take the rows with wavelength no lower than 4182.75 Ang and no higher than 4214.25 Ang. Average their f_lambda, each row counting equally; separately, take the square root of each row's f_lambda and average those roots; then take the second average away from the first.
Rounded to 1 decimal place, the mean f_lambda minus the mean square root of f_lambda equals 33.7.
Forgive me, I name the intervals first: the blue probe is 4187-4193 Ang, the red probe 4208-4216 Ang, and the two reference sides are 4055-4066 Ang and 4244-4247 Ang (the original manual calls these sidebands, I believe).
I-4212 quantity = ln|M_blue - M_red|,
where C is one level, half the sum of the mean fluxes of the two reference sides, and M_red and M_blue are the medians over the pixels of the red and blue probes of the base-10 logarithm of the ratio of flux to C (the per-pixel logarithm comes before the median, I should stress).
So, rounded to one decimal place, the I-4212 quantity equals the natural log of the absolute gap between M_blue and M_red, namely -3.2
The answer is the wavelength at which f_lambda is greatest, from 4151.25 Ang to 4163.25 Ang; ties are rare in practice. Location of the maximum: 4152.0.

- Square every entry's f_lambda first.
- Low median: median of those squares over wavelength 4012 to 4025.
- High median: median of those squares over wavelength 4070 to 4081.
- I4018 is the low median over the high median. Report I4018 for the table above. 1.14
